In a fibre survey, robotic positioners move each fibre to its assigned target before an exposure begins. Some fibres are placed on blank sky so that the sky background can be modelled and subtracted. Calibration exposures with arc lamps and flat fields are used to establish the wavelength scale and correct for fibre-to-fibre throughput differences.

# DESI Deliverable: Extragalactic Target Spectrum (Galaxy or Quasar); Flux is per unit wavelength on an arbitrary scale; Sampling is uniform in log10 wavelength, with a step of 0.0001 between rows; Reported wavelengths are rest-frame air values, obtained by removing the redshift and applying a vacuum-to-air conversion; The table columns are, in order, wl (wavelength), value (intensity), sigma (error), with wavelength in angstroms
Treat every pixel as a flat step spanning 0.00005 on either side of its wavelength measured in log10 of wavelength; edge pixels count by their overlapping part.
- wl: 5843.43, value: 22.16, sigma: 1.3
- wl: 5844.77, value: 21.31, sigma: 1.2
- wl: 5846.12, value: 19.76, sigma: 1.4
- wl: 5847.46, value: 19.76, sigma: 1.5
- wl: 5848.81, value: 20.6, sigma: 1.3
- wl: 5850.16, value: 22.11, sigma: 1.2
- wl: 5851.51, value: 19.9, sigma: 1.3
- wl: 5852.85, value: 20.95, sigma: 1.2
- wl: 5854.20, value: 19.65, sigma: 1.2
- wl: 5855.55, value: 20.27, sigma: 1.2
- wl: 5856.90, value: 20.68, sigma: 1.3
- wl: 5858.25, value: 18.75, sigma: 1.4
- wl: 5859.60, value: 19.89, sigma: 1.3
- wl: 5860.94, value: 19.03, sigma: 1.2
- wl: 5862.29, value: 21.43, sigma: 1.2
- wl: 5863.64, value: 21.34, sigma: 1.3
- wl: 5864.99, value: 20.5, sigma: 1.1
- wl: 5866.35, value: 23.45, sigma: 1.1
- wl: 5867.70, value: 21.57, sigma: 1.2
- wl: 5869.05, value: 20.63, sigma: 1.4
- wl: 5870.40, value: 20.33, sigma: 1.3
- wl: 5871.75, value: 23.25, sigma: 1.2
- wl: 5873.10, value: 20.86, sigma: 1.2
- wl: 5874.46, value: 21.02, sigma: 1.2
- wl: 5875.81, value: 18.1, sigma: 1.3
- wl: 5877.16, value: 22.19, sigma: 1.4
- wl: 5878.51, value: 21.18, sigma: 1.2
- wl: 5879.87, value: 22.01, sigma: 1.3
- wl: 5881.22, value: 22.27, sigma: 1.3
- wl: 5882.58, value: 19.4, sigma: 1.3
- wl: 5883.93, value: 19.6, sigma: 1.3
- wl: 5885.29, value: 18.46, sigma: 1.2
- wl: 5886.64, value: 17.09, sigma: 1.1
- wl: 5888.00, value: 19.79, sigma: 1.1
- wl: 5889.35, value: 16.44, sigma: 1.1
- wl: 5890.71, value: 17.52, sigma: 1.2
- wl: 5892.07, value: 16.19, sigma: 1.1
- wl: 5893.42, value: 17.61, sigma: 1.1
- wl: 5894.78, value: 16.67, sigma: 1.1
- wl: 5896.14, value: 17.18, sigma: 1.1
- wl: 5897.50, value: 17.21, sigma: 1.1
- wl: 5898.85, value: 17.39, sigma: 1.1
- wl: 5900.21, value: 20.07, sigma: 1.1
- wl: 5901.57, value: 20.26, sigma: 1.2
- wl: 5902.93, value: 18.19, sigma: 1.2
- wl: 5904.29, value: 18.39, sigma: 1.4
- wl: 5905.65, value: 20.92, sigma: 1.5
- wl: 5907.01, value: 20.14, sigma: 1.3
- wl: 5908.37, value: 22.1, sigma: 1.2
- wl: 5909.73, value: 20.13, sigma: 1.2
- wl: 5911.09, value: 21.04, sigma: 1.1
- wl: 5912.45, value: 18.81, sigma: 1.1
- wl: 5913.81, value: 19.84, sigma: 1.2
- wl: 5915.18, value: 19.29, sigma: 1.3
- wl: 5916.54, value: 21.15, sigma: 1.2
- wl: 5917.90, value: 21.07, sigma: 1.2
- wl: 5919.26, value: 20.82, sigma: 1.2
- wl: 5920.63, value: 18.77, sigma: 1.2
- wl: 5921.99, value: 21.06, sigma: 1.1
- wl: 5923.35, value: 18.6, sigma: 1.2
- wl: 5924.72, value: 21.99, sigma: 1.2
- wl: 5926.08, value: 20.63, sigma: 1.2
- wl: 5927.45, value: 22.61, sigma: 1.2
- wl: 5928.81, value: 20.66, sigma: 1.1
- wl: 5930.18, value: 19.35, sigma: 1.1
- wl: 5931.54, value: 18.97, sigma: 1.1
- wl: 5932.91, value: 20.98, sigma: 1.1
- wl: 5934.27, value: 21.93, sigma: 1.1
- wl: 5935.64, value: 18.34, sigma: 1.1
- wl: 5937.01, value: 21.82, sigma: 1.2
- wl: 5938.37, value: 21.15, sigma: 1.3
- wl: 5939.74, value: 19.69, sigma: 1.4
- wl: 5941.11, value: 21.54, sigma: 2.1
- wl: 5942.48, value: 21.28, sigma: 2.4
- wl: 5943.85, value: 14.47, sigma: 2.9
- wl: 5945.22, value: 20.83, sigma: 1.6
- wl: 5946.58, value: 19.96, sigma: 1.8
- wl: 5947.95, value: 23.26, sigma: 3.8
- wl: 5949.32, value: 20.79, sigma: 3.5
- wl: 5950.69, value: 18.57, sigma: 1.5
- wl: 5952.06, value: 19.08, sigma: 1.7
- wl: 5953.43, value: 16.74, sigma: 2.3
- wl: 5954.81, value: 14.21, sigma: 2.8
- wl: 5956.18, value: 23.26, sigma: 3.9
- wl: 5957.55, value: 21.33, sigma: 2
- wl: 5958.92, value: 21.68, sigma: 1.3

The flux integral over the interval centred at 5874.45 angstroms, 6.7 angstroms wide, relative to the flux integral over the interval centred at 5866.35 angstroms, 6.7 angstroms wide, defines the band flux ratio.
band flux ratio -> 0.98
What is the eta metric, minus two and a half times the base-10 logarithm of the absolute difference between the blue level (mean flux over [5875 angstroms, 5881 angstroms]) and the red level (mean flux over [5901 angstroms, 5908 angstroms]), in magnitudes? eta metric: -0.3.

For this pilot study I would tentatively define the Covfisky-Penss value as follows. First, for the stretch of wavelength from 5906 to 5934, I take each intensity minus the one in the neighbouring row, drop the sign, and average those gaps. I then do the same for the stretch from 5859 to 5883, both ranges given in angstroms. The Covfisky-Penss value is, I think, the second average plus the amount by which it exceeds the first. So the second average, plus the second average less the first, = 1.7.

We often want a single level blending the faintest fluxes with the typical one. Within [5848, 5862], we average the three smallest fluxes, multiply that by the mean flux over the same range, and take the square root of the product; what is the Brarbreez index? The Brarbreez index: 19.7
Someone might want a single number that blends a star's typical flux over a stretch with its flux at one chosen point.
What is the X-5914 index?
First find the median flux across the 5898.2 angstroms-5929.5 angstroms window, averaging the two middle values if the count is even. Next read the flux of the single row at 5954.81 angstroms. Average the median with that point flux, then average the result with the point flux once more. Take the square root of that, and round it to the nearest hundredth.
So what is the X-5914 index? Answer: 3.97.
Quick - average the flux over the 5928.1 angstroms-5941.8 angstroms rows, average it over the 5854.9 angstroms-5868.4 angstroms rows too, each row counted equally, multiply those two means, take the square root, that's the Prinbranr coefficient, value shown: 20.6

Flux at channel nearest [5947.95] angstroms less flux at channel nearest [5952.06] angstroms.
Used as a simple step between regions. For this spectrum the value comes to 4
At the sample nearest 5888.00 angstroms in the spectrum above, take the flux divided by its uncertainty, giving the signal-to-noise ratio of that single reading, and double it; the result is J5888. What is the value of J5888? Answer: 36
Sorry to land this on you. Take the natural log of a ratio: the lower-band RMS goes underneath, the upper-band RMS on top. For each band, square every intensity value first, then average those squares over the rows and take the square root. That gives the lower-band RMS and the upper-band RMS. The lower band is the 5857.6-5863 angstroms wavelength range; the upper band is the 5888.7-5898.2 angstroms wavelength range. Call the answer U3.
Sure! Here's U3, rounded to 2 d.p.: -0.15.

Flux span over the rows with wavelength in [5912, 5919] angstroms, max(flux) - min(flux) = 2.3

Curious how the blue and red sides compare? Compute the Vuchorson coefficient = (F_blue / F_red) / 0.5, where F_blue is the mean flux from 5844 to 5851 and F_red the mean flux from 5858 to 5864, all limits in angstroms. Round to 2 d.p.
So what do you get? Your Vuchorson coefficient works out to 2.06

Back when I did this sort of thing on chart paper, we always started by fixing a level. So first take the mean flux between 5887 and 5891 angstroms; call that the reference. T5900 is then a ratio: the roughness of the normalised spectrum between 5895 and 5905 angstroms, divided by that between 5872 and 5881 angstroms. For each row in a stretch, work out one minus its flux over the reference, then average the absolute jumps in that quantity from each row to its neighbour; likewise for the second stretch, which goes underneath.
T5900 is 0.5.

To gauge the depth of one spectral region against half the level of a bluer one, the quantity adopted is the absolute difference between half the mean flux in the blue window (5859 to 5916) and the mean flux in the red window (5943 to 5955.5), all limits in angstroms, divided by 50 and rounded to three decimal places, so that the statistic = 0.176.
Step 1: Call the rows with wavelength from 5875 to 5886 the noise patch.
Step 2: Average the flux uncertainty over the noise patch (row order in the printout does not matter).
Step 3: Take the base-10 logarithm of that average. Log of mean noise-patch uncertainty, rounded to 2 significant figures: 0.11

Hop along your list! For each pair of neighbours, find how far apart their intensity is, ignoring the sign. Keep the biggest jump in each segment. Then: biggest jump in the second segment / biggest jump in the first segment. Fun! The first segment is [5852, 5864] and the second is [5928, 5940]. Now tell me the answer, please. 1.5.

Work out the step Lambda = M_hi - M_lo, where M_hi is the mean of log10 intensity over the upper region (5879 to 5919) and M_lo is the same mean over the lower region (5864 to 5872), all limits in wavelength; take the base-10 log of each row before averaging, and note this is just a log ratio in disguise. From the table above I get -0.05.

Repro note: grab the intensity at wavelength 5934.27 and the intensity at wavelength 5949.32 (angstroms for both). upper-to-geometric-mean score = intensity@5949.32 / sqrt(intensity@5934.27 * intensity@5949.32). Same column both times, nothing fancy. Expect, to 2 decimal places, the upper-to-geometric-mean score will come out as 0.97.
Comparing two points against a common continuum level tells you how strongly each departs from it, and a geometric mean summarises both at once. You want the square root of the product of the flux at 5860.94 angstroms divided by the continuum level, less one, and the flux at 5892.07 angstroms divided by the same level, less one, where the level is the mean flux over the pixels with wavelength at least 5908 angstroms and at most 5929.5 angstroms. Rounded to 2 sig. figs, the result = 0.12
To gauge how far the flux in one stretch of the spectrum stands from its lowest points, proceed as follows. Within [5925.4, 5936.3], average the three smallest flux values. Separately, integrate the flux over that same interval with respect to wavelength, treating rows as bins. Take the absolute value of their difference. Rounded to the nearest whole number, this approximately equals 204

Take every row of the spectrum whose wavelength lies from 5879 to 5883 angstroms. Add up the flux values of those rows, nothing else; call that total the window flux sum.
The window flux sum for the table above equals 63.7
